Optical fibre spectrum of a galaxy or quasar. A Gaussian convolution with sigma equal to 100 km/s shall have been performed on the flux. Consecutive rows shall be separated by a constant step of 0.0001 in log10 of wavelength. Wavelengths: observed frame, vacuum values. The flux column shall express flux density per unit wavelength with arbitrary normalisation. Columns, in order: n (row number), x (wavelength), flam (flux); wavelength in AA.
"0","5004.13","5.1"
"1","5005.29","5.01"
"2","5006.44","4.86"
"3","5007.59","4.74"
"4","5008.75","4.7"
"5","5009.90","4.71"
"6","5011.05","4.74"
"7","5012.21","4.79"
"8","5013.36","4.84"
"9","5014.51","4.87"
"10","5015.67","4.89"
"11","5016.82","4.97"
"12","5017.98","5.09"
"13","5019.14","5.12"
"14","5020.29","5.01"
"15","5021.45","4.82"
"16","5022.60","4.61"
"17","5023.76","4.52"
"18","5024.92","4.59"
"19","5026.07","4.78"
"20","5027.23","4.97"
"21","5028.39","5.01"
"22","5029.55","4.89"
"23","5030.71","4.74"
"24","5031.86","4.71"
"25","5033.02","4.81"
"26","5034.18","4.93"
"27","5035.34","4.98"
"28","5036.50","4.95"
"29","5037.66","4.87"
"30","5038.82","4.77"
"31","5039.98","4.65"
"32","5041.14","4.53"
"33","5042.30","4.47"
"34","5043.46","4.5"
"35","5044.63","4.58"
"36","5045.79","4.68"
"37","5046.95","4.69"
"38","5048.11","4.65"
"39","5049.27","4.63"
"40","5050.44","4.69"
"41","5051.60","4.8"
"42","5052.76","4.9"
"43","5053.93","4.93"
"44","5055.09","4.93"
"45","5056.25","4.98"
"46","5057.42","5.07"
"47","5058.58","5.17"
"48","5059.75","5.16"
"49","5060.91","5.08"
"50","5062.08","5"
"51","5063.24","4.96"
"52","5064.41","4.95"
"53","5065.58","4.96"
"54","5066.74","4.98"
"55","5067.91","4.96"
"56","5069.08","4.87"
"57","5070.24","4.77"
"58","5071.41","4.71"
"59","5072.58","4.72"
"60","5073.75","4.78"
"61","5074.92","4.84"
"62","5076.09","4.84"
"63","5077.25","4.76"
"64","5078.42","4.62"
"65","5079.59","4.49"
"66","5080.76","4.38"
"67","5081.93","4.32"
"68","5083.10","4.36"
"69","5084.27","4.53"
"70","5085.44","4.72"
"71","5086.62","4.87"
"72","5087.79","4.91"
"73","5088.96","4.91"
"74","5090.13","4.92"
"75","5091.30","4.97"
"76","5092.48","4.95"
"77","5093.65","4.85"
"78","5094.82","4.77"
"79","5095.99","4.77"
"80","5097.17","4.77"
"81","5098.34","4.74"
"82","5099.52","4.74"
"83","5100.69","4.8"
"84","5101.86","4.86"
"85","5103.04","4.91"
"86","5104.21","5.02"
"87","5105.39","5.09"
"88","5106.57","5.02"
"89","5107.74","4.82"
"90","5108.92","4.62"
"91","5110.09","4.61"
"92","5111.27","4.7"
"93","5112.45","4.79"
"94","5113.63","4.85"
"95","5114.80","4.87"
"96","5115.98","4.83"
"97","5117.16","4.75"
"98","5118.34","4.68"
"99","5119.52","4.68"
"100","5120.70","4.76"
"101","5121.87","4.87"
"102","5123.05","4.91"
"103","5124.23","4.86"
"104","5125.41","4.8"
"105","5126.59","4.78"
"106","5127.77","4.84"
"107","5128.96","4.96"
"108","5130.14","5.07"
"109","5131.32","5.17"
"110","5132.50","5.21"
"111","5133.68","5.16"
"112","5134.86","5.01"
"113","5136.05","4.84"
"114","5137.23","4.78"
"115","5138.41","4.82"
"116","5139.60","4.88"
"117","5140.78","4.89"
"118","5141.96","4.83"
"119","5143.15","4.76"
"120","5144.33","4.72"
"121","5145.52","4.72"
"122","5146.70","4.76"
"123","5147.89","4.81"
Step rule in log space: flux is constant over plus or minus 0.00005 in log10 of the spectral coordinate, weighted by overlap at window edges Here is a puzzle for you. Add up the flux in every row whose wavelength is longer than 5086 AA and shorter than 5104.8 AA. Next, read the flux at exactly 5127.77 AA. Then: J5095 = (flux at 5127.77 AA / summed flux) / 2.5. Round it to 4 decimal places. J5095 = 0.0249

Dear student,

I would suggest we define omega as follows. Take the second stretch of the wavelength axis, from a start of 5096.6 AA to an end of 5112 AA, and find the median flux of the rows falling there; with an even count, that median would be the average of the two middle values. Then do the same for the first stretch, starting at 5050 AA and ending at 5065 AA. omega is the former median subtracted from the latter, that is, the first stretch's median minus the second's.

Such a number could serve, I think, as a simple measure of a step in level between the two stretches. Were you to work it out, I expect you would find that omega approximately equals 0.16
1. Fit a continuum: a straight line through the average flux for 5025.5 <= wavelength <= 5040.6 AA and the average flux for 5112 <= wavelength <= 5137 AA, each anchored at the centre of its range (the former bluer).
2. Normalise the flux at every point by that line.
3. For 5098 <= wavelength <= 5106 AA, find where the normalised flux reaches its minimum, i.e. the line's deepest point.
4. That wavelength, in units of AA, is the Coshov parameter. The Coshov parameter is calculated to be 5099.52 AA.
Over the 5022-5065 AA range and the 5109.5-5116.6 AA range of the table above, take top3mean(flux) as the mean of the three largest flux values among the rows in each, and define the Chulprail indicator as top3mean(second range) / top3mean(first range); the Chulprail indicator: 0.94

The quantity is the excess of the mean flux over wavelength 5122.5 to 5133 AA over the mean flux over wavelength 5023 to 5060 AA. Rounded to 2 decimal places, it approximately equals 0.16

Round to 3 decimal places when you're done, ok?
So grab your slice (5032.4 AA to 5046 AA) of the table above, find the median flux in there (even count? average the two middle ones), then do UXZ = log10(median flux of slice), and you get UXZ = 0.674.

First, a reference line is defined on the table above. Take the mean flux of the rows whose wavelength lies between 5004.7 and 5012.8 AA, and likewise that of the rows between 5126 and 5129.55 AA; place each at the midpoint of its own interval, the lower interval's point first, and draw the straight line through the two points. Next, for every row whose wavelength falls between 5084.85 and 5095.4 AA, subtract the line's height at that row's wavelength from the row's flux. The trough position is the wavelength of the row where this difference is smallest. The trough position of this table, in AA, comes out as 5085.44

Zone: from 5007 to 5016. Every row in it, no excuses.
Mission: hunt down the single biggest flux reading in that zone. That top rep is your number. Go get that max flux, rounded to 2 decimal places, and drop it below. 4.89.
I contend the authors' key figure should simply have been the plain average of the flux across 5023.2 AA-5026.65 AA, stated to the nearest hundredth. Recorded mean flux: 4.63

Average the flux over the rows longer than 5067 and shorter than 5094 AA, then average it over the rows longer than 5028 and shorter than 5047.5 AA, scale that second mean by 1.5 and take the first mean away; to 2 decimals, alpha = 2.38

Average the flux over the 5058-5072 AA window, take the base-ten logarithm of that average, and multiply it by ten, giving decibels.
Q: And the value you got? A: 6.96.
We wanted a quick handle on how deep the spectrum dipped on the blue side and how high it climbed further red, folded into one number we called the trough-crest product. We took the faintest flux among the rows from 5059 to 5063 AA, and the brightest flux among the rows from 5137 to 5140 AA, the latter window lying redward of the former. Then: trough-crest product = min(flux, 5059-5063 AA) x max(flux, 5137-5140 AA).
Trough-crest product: 24.4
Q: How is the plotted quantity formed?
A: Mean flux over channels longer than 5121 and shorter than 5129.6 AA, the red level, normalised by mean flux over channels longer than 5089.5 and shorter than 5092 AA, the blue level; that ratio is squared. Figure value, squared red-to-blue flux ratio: 0.97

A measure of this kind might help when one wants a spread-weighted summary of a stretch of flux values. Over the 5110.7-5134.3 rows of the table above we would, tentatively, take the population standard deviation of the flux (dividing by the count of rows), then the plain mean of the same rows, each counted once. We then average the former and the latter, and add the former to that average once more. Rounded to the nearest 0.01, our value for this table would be 2.67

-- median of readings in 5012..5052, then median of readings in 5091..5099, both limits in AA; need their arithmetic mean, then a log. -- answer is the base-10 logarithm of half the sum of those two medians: 0.679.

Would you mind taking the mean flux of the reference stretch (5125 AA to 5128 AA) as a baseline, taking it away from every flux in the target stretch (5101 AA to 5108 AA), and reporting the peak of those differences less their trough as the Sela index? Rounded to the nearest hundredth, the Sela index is 0.27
